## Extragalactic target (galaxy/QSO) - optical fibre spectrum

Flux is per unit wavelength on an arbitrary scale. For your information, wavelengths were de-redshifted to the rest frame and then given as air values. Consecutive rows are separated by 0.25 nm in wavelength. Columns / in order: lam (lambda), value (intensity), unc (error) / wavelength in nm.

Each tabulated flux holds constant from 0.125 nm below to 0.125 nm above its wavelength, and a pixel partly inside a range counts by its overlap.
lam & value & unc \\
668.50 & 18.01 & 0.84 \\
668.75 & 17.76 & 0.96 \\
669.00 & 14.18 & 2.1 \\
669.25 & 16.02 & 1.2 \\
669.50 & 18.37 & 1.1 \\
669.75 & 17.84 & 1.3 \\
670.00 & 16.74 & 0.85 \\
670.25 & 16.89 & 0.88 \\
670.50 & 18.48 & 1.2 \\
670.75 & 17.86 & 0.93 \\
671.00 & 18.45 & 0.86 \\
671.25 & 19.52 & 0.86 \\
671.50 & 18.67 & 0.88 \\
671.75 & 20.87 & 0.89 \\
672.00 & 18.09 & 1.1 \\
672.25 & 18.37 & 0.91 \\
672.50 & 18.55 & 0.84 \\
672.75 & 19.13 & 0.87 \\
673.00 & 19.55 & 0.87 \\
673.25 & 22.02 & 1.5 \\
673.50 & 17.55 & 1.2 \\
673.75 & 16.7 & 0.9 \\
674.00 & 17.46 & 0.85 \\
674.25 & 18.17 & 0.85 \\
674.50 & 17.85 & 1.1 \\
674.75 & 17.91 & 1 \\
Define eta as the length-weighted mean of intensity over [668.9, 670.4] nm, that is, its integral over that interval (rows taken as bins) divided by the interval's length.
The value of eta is 16.7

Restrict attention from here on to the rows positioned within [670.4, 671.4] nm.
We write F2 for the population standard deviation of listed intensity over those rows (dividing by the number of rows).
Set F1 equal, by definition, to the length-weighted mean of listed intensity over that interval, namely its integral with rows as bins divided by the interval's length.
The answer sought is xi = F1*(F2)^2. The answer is 7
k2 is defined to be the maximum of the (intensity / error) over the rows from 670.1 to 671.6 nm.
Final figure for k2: 22.7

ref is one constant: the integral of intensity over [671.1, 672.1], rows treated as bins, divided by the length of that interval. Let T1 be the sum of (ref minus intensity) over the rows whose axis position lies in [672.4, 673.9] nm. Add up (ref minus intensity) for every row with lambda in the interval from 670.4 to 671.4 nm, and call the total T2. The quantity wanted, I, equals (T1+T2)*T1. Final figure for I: 12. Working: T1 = 2.3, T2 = 2.9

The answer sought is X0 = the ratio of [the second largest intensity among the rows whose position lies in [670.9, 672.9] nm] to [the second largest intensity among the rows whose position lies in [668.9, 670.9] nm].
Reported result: 1.06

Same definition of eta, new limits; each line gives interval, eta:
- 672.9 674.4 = 18.5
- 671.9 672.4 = 18.3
